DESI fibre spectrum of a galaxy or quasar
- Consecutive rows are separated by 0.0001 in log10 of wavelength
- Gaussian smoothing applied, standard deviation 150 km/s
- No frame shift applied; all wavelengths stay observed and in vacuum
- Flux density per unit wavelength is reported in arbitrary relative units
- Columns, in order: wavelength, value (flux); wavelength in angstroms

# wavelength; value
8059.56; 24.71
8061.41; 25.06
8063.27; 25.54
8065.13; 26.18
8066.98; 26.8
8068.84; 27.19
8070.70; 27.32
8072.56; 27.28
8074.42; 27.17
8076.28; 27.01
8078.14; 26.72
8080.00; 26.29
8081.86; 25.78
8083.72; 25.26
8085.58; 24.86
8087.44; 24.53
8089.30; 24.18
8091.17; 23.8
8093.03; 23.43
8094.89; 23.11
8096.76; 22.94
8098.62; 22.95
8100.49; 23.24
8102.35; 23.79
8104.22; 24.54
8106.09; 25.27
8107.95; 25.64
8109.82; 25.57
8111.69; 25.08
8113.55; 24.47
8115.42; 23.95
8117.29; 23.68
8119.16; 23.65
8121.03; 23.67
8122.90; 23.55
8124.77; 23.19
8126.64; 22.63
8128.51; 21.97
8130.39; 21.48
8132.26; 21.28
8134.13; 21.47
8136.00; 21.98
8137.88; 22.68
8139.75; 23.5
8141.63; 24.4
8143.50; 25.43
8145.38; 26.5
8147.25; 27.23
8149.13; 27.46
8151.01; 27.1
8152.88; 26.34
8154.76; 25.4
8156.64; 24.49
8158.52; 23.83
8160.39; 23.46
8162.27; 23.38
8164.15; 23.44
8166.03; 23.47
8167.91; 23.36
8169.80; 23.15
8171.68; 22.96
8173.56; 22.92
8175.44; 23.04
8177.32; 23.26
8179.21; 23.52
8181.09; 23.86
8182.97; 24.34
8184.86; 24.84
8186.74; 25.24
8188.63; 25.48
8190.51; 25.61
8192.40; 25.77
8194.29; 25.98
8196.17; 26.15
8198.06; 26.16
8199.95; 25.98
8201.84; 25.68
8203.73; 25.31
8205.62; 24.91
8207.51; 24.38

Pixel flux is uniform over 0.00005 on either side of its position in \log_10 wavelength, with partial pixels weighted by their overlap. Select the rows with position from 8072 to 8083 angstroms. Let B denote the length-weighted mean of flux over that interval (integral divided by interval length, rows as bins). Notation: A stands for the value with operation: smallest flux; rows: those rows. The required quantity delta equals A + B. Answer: 52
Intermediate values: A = 25.78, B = 26.66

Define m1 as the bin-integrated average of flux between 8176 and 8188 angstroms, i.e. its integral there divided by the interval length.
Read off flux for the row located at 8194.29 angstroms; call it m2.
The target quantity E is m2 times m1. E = 628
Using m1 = 24.2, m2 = 25.98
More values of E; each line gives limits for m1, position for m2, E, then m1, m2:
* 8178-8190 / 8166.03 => 576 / 24.6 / 23.47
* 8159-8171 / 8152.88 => 616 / 23.4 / 26.34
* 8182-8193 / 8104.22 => 618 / 25.2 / 24.54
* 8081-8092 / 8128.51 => 543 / 24.7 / 21.97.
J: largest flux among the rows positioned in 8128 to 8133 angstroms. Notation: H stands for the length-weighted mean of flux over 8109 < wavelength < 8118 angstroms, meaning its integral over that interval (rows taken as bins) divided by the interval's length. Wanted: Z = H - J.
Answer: 2.6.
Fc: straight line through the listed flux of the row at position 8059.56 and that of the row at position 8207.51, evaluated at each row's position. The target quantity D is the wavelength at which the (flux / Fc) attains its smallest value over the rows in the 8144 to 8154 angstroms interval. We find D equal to 8152.88 angstroms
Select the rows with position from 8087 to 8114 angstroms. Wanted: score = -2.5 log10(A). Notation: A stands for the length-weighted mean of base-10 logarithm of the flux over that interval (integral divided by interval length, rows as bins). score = -0.352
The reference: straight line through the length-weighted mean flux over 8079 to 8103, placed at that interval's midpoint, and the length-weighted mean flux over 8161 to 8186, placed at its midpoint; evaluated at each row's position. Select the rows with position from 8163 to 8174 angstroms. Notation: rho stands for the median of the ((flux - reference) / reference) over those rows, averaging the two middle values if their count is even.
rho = -0.01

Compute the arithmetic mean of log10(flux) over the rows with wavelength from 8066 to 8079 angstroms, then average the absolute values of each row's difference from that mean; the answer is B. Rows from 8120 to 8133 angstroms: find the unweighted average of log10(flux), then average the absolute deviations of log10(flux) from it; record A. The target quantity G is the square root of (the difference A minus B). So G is 0.11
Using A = 0.016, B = 0.0031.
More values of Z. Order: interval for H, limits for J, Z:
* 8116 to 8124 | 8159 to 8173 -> 0.2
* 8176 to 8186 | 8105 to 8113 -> -1.7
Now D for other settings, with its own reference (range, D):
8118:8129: 8128.51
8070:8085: 8083.72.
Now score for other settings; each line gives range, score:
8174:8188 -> -0.350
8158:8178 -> -0.340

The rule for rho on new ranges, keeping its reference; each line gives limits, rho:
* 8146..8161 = 0.09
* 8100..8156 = -0.01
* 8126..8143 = -0.08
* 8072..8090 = 0.07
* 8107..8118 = 0.03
